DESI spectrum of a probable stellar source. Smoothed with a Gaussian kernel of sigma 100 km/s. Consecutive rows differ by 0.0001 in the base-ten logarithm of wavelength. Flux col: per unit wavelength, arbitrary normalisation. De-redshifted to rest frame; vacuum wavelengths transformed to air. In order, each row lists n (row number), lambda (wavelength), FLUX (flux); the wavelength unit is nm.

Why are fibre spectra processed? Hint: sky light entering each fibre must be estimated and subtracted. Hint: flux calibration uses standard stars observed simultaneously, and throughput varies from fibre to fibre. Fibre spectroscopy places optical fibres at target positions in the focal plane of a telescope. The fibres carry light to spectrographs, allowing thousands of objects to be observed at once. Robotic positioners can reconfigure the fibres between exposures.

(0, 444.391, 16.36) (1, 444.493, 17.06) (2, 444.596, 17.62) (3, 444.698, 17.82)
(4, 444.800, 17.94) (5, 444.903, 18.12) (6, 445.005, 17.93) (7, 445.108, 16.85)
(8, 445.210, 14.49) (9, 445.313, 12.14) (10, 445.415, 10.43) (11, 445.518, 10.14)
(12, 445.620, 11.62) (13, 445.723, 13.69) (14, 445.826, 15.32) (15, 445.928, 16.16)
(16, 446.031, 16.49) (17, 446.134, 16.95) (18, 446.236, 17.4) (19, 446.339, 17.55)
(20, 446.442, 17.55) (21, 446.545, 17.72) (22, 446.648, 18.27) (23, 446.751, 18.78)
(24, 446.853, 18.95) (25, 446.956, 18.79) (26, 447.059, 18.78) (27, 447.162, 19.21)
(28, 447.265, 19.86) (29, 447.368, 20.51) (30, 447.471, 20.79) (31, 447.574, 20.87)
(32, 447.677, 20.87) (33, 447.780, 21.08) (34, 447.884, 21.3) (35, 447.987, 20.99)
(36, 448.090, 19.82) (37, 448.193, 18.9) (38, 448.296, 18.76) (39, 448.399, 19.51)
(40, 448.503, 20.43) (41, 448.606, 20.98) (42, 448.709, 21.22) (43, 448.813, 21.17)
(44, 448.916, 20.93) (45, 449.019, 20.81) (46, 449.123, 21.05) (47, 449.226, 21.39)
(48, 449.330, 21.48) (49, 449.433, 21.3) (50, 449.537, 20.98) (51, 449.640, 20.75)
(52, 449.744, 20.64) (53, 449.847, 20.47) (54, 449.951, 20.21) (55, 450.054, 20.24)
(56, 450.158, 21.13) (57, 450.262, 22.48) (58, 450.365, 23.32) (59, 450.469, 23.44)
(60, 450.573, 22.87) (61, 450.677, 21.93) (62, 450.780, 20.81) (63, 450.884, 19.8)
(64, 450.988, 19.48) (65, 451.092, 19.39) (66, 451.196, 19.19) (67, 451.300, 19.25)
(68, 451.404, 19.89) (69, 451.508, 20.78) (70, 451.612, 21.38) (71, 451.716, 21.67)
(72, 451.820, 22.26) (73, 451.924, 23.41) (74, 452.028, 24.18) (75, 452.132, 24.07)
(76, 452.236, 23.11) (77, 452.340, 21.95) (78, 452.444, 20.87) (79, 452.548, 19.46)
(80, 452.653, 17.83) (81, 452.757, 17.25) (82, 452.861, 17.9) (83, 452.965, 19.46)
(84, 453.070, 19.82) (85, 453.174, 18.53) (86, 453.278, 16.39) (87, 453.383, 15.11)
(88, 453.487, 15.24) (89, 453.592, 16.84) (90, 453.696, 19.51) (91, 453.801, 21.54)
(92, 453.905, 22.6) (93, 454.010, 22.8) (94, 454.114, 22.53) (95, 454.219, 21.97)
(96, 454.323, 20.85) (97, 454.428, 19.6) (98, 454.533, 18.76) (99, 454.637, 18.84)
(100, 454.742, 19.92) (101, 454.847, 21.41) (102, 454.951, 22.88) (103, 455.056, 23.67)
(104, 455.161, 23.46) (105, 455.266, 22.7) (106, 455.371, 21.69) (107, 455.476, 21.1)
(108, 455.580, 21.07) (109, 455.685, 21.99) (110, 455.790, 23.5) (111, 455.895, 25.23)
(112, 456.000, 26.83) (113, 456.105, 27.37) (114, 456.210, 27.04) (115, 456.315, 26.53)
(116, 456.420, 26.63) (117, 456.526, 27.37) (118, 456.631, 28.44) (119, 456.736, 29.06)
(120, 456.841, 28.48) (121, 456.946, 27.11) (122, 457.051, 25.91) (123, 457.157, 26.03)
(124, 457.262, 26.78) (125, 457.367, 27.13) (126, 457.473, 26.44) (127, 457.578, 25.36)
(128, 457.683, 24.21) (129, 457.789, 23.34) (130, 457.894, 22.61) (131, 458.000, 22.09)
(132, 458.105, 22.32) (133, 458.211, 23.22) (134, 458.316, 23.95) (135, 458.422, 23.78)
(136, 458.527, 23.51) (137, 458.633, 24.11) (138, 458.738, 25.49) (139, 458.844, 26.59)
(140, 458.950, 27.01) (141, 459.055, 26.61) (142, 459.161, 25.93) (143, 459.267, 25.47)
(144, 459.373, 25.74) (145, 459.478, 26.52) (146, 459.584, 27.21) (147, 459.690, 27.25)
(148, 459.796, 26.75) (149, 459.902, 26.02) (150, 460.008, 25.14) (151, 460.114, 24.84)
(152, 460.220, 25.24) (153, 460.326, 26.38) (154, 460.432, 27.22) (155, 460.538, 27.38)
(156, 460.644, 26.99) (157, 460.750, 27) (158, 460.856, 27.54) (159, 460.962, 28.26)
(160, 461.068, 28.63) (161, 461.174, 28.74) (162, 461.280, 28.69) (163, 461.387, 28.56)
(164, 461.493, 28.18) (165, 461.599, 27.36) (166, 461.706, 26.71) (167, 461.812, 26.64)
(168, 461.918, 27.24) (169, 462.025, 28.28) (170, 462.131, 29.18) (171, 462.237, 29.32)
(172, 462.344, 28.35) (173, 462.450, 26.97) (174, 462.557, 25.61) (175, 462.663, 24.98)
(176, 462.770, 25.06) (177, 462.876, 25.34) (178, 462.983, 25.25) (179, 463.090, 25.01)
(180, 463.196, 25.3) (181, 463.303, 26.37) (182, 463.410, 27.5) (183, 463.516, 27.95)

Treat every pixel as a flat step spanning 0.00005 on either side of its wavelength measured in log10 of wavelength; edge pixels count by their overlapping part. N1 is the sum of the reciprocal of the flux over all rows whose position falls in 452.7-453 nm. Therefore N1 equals 0.17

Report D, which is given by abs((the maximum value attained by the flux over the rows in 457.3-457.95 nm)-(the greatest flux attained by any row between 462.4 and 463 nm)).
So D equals 0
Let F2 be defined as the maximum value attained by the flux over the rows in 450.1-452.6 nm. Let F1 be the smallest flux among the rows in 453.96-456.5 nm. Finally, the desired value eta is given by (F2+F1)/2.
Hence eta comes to 21.5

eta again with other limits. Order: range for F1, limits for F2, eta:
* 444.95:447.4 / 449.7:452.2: 17.2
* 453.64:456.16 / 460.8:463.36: 24.0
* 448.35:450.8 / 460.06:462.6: 24.4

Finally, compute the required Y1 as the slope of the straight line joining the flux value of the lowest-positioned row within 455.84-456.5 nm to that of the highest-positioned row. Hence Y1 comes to 2.7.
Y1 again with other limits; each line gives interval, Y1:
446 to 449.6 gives 1.3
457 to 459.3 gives -0.2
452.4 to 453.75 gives -1.1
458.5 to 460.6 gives 1.9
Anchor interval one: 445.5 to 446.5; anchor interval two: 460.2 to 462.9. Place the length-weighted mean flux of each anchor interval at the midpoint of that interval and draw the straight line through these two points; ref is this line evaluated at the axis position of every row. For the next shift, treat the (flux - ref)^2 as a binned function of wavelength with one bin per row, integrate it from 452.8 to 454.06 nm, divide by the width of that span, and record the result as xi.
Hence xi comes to 11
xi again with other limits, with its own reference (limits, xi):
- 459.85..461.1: 1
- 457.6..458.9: 2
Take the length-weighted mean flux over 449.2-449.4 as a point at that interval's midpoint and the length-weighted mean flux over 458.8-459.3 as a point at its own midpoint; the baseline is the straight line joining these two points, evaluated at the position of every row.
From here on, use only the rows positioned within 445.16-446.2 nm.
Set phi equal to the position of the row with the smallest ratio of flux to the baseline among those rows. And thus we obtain 445.518 nm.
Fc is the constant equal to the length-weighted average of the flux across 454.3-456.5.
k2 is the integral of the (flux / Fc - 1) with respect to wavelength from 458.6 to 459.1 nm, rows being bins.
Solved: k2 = 0.066 nm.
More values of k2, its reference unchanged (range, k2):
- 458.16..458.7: 0.018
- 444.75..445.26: -0.131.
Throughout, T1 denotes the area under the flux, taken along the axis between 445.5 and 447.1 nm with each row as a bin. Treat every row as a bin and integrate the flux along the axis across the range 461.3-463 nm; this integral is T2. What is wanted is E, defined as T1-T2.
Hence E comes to -20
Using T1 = 27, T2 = 46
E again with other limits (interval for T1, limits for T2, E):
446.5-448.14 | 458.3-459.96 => -10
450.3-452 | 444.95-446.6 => 11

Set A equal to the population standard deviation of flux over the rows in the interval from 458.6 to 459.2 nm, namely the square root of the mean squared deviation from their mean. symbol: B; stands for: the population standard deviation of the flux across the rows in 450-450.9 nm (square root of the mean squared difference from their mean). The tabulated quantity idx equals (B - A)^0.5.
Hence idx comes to 0.55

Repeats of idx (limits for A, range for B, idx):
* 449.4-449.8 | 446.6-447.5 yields 0.75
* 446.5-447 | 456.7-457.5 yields 0.77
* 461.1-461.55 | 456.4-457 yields 0.80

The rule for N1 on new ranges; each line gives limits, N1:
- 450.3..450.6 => 0.13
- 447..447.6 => 0.30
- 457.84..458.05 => 0.09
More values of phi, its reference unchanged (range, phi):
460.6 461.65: 461.599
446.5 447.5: 446.545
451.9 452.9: 452.757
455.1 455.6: 455.580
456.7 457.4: 457.051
